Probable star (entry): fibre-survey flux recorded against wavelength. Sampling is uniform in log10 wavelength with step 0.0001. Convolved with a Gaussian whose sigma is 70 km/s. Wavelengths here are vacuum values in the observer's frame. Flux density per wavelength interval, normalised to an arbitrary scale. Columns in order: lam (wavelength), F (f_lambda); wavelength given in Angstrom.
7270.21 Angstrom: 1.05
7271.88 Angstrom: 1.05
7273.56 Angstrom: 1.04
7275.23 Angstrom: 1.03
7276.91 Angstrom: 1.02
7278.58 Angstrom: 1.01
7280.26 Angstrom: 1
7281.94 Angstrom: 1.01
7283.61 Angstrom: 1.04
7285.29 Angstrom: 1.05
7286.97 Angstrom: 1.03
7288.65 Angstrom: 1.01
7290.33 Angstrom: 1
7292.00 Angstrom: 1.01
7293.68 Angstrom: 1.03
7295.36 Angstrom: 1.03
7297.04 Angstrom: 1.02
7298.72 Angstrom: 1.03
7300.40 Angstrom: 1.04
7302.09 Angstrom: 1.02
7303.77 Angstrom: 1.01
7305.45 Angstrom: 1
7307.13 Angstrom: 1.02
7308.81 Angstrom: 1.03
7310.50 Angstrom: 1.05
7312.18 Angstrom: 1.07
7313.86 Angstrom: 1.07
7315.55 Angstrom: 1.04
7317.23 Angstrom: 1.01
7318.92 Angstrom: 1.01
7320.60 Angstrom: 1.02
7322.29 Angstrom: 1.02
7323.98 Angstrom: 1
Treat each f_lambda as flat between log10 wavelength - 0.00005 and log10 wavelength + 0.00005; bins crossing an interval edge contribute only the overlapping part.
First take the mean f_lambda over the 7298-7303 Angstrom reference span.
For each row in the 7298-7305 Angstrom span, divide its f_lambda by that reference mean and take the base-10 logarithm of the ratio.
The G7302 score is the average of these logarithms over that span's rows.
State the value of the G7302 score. -0.0021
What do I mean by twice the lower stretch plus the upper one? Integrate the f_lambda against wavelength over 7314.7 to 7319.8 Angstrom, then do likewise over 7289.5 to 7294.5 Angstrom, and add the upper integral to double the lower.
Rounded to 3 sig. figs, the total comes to 15.4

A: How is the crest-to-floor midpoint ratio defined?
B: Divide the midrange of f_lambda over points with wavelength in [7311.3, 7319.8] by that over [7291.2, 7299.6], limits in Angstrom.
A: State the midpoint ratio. 1.02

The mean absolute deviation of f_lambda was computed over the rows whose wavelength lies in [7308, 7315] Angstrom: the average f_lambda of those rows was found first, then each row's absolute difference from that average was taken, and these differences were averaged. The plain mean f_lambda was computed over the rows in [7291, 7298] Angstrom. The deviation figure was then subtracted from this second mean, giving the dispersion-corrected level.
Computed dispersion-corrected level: 1.01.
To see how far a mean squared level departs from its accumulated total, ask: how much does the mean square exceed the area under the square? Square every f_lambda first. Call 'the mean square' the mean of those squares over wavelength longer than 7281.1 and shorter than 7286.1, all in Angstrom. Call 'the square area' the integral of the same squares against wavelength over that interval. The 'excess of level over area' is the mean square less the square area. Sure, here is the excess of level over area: -4.3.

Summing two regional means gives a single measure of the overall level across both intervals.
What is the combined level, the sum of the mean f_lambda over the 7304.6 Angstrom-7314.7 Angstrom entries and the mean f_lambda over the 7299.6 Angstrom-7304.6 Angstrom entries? 2.06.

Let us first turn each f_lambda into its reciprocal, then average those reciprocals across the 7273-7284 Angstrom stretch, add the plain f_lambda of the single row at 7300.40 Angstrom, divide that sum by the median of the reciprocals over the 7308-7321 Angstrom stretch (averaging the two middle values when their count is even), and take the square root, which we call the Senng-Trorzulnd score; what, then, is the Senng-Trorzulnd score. 1.45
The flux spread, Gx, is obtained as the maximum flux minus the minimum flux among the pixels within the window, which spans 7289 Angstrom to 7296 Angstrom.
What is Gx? 0.030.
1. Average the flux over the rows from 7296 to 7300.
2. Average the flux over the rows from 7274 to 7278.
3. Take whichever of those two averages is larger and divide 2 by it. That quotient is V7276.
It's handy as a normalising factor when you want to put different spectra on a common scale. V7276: 1.95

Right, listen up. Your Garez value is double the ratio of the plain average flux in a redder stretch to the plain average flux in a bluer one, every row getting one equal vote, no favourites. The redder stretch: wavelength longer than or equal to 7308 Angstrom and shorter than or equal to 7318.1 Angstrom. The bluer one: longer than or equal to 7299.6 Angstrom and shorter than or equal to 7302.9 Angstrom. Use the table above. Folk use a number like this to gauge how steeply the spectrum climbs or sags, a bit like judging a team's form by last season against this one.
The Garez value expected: 2.03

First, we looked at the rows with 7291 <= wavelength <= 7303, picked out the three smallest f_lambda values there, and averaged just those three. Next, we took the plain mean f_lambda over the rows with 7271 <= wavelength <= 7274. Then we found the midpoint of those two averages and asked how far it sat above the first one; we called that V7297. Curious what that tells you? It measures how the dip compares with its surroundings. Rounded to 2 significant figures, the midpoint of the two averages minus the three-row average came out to 0.014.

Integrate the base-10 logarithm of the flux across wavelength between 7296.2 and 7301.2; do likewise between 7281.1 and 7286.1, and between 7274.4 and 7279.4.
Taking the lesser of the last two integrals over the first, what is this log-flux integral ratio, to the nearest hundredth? 0.67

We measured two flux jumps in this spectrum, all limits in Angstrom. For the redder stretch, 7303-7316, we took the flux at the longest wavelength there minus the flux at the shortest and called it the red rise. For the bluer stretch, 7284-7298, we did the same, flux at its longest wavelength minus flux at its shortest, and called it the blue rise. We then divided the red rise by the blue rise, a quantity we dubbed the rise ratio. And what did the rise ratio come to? -1.0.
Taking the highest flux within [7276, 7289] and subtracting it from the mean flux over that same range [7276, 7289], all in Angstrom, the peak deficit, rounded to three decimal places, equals -0.029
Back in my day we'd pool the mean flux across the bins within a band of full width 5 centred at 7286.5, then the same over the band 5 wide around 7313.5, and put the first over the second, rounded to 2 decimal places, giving 0.97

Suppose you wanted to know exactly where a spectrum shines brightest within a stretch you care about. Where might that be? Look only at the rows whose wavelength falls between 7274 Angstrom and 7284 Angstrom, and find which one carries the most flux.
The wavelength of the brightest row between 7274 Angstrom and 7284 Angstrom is 7283.61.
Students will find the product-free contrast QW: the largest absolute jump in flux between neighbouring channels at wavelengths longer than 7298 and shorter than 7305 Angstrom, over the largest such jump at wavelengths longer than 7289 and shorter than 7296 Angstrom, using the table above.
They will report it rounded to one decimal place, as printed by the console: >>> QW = 1.0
